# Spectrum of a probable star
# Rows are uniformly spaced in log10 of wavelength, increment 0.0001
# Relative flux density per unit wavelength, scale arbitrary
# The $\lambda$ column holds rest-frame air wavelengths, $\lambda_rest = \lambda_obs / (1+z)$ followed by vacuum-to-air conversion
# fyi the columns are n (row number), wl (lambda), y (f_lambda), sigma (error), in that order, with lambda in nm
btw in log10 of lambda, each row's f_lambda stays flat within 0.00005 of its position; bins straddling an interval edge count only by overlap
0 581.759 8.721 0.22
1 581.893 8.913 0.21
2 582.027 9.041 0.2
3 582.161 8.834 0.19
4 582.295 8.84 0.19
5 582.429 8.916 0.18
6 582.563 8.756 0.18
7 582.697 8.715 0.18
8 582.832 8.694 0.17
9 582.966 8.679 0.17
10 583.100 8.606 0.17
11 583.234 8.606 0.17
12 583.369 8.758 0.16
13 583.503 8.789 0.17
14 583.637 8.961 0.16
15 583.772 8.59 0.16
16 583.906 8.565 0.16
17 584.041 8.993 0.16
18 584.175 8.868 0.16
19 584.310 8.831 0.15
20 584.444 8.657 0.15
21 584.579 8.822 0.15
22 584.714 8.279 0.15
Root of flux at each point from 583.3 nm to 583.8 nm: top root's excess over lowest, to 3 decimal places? 0.063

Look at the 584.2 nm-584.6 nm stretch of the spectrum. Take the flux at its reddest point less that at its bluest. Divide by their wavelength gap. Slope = -0.03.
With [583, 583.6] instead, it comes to 0.45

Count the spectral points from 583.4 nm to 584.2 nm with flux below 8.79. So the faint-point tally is 3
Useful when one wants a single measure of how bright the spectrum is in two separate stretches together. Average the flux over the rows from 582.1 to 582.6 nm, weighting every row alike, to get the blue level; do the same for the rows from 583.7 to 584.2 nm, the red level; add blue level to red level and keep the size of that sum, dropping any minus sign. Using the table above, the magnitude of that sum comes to 17.6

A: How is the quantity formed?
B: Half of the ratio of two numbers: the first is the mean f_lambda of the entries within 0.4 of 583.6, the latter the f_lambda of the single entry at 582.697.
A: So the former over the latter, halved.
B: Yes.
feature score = 0.500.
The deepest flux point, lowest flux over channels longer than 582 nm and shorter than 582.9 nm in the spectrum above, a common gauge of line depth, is 8.694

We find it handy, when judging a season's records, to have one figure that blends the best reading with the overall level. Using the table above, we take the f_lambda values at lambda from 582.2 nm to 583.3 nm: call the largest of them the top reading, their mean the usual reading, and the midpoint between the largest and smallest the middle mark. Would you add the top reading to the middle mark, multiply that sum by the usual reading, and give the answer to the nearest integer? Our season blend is 154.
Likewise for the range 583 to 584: 154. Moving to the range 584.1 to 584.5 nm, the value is 155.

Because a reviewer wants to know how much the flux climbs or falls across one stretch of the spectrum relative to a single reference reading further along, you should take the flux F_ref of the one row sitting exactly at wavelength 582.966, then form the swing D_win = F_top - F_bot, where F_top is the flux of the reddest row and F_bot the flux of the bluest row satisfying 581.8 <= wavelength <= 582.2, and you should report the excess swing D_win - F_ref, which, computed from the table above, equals -8.8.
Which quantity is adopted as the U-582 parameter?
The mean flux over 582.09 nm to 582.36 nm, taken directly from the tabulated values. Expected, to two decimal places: 8.84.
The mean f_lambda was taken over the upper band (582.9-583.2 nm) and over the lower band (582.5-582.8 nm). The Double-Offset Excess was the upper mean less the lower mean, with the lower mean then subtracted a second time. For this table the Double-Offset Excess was -8.8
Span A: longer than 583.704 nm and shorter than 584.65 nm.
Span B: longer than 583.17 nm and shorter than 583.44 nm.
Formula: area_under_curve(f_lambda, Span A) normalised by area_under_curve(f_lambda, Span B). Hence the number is 3.5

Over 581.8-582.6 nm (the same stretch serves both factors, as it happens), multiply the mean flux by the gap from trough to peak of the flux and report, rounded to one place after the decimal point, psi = 2.5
